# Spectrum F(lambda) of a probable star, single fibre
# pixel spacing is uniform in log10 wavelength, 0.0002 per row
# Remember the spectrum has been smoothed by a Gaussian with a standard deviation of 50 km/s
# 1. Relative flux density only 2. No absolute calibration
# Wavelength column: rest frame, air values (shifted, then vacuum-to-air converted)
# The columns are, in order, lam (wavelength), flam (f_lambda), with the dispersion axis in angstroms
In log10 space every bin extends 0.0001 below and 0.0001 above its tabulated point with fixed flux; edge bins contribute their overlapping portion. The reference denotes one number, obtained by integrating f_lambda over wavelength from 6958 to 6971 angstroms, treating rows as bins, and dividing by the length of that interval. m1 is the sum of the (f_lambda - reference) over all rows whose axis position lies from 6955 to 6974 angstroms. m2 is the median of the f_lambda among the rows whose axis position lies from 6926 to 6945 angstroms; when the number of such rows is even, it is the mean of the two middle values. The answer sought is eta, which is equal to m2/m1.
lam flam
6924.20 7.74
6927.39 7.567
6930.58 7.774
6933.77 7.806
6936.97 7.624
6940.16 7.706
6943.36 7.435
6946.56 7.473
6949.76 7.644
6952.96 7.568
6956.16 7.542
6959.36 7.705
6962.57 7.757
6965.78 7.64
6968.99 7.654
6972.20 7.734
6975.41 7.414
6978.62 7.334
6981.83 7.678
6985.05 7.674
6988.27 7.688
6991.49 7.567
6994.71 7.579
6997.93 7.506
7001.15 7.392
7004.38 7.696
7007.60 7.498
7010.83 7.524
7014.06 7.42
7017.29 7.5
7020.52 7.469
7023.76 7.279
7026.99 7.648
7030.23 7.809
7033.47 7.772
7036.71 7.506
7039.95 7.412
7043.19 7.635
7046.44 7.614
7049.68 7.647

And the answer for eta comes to -98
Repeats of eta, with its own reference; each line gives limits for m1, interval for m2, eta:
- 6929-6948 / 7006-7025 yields -26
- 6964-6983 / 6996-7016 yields -11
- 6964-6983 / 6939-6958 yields -12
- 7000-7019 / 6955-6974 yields -7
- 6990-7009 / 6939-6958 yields -9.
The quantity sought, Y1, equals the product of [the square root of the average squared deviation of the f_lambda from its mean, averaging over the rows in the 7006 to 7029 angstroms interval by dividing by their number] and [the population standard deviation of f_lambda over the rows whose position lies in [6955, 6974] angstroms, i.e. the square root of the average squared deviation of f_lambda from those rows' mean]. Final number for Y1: 0.0074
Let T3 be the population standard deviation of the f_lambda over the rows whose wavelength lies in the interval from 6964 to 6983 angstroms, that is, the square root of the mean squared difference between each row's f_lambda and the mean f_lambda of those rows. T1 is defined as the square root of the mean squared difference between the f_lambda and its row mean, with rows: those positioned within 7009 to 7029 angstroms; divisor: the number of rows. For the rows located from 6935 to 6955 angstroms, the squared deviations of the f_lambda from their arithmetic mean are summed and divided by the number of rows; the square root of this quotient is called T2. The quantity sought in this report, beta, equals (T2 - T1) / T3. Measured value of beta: -0.1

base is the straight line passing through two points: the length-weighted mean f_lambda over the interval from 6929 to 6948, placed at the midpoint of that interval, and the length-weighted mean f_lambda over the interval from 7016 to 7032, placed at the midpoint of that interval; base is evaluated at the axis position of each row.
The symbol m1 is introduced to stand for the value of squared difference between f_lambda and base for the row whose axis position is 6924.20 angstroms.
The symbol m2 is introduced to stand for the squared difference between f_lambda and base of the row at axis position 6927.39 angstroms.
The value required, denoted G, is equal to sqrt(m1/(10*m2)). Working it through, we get 0.34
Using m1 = 0.008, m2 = 0.01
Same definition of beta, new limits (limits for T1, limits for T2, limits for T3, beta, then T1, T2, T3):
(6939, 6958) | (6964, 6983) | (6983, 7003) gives 0.5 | 0.09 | 0.147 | 0.10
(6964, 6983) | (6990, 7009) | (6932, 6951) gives -0.4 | 0.15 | 0.093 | 0.13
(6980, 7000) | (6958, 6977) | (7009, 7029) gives 0.4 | 0.07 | 0.114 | 0.11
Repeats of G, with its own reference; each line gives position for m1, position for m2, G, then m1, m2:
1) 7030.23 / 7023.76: 0.33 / 0.075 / 0.07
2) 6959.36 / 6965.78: 0.86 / 0.008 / 0.00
